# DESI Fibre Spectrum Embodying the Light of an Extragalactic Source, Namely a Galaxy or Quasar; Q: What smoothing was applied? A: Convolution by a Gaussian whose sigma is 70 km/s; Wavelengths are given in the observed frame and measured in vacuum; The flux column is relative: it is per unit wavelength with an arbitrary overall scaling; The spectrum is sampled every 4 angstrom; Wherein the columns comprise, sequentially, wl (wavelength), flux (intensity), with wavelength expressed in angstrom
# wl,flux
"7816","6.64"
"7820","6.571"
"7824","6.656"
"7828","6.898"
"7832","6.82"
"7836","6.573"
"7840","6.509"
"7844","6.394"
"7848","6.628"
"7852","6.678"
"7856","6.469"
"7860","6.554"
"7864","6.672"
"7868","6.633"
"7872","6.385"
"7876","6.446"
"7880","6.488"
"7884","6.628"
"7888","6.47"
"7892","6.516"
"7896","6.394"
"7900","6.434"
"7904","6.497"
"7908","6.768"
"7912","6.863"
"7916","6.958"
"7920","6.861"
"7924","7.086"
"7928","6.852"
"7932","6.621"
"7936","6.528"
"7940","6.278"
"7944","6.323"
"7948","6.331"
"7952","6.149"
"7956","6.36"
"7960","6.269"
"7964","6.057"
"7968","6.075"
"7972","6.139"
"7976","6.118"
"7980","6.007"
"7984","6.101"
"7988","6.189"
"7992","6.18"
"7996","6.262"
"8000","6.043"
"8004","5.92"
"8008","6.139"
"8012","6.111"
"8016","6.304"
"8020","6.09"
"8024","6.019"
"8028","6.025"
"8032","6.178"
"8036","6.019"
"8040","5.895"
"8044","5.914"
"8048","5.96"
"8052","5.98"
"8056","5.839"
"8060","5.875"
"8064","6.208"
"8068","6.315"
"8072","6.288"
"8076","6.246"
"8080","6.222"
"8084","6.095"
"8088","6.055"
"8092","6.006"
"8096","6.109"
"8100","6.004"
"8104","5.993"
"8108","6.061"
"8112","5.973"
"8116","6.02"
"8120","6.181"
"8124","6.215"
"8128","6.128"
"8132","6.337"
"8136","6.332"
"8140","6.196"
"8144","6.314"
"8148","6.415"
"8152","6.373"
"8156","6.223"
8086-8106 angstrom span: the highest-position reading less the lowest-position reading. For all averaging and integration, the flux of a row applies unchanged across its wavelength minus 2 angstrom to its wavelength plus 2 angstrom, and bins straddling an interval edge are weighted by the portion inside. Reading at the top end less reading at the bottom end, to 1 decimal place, -0.1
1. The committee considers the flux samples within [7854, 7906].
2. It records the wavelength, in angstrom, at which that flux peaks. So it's 7864 angstrom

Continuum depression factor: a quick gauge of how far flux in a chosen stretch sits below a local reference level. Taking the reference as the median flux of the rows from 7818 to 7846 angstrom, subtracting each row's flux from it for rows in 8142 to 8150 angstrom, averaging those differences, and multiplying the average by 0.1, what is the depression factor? 0.021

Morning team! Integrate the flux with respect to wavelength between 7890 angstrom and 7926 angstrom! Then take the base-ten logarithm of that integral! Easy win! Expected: 2.38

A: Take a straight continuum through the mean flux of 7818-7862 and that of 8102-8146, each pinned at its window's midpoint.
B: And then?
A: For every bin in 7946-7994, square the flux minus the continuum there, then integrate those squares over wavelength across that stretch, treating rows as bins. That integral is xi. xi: 3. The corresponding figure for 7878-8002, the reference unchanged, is 8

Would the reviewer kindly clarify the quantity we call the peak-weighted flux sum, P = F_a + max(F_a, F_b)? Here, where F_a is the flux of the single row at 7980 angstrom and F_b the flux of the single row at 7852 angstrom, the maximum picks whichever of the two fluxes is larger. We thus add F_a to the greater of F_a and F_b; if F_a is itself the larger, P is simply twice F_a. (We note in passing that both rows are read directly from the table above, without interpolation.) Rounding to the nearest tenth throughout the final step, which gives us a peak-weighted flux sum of 12.7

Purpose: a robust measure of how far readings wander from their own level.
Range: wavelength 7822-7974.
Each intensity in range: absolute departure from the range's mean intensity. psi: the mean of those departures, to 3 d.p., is 0.194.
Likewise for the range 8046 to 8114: 0.115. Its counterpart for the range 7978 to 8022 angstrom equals 0.084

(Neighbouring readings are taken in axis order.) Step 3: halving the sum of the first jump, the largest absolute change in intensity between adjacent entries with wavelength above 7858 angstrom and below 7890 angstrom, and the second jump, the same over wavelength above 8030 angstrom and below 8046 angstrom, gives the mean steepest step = 0.20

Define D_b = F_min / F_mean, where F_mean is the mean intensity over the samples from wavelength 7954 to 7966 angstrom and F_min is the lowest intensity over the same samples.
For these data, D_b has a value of 0.972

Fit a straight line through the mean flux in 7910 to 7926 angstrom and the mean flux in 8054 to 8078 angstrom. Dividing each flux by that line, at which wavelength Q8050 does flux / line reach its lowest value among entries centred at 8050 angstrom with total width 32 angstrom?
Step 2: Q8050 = 8040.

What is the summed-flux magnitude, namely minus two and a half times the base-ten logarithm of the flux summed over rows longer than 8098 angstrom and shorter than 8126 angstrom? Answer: -4.07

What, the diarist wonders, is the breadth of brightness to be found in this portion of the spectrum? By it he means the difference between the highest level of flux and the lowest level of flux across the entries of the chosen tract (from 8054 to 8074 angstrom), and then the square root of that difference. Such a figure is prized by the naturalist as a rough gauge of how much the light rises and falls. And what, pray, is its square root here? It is 0.69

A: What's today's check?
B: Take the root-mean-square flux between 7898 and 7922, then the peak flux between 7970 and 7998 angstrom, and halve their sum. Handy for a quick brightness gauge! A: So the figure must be 6.50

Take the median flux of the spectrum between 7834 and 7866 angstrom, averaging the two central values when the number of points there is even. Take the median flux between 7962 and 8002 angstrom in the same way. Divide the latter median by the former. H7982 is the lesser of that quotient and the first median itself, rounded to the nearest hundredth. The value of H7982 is 0.93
